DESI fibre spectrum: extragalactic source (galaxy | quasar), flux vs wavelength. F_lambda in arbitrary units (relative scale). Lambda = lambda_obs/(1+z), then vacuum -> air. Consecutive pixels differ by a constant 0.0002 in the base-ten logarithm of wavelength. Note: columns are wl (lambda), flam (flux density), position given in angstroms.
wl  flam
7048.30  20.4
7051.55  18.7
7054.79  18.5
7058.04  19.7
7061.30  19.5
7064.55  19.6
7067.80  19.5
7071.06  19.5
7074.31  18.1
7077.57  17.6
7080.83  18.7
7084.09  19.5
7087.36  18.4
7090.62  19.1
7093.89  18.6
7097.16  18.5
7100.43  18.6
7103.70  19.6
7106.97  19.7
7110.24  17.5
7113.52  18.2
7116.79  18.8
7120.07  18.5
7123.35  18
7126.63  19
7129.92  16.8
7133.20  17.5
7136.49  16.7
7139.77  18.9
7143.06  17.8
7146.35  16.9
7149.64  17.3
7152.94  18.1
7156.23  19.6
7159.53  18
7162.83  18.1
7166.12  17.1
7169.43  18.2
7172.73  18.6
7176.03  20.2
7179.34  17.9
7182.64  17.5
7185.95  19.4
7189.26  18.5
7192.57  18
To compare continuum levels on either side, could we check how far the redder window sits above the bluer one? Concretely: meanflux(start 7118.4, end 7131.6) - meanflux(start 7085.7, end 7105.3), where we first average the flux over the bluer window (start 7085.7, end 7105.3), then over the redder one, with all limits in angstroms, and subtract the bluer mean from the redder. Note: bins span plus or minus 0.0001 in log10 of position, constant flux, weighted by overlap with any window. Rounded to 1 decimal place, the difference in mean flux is -0.7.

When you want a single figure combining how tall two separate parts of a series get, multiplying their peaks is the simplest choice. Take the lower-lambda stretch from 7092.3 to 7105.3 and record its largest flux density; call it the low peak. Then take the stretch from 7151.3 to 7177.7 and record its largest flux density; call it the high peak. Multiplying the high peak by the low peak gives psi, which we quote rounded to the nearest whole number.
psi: 396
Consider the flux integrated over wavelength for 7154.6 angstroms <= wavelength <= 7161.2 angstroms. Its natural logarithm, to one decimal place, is 4.8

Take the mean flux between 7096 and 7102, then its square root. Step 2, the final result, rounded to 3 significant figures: 4.31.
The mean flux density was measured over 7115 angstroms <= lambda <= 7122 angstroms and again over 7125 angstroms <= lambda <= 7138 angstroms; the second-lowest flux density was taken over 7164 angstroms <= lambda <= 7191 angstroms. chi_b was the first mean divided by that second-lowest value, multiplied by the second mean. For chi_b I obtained 18.6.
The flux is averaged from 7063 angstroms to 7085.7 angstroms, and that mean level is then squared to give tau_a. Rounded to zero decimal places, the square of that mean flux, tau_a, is 358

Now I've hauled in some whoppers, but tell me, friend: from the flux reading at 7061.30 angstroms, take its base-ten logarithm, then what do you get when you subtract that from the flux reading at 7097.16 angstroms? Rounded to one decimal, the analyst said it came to 17.2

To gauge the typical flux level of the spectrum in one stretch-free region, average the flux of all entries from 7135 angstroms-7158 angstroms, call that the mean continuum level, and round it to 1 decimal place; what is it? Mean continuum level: 17.9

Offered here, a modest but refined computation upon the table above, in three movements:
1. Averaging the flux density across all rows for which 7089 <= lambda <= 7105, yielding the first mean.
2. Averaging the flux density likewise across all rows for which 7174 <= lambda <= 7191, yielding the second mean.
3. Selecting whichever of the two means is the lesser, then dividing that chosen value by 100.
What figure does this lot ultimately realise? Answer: 0.187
